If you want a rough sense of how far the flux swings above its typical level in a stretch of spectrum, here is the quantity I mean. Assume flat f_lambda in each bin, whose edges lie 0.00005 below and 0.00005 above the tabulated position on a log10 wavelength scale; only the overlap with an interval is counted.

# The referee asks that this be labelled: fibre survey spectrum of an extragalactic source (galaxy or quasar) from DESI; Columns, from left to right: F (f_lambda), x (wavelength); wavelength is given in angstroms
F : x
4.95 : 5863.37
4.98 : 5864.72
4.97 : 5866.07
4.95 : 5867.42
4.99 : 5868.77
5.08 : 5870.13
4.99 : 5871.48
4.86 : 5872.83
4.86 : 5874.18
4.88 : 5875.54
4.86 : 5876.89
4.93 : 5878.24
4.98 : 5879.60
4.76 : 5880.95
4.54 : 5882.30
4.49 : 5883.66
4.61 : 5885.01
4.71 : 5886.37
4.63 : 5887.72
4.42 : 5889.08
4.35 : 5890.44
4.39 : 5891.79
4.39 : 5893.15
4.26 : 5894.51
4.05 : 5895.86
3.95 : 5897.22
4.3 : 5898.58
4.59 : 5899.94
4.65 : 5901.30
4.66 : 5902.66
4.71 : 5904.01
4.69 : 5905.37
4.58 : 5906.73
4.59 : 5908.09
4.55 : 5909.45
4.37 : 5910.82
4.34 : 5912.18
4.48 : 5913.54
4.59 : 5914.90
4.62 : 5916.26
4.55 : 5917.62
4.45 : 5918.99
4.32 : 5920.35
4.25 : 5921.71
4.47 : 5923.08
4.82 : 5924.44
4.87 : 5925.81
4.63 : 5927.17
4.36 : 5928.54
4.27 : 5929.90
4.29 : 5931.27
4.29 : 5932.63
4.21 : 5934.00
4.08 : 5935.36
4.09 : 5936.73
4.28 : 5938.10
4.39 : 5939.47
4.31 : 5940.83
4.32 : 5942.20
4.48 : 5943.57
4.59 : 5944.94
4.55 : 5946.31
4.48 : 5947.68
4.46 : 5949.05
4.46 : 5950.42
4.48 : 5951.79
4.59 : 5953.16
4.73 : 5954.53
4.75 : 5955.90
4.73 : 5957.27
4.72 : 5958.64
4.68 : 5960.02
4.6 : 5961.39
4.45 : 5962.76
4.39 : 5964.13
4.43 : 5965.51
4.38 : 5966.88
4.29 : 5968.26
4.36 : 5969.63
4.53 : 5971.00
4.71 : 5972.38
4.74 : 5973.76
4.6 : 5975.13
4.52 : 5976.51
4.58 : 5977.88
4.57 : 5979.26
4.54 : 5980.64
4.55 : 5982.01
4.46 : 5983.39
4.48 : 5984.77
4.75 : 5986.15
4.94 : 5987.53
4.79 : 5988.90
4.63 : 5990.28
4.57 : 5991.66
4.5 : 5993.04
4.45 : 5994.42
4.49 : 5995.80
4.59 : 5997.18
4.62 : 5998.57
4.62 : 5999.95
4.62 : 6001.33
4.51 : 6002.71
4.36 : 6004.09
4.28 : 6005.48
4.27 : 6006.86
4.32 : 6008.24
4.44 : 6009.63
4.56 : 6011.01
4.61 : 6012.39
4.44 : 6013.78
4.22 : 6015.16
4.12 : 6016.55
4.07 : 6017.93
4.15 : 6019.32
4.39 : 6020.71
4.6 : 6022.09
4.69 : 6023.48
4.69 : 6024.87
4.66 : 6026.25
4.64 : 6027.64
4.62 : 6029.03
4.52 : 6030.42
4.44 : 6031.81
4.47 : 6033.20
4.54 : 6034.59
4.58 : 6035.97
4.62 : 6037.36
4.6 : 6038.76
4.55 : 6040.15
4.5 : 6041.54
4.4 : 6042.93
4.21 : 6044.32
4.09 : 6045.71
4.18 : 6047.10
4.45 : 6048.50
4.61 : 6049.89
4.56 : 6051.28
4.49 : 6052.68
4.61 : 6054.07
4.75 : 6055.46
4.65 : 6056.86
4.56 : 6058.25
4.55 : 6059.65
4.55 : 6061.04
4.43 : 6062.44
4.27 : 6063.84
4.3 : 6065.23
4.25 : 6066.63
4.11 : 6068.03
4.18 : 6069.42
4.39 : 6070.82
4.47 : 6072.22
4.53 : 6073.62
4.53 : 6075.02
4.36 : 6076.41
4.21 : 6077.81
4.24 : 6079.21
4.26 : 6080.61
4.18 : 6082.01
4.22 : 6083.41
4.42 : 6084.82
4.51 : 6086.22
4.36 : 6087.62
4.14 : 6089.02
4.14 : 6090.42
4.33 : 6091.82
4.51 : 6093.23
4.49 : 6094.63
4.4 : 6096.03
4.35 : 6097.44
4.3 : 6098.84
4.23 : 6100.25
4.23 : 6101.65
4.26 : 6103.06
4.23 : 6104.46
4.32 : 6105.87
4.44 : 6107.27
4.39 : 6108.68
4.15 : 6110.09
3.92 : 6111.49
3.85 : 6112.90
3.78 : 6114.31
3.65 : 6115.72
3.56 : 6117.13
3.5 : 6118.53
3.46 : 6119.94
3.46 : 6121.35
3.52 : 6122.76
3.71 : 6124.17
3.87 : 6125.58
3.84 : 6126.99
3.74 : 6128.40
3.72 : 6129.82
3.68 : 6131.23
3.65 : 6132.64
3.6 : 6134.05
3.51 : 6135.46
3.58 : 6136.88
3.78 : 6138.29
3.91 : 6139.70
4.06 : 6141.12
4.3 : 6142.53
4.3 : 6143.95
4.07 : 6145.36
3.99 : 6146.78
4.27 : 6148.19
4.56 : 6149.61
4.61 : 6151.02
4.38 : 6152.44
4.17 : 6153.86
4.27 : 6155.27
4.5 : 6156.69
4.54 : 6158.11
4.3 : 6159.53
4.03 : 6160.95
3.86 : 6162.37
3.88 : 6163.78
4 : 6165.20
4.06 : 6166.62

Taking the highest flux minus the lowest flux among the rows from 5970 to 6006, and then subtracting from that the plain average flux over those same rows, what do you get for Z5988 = -3.9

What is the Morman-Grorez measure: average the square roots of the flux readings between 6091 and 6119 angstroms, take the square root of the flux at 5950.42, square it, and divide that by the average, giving 2.19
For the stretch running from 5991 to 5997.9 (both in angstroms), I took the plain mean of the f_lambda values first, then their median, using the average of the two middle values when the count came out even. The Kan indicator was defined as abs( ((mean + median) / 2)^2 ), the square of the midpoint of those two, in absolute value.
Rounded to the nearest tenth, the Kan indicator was 20.3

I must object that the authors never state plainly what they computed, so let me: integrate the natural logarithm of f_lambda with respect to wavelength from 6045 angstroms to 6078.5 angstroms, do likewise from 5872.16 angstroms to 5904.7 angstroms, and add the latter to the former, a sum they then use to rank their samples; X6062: 99.2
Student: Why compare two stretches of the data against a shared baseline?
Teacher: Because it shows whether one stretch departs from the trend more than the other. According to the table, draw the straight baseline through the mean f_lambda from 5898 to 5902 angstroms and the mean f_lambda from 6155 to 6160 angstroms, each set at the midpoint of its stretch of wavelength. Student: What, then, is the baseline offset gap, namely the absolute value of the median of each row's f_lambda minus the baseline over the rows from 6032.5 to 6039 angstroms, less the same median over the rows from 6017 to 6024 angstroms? 0.20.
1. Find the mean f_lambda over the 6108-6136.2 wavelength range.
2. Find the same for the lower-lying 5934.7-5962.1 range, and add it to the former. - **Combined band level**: 8.2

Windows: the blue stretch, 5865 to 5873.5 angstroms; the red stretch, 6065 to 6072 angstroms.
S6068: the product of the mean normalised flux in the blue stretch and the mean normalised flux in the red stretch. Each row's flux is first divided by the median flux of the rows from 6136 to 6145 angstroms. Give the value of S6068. 1.33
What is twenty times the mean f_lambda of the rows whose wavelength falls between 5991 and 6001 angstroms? 91.0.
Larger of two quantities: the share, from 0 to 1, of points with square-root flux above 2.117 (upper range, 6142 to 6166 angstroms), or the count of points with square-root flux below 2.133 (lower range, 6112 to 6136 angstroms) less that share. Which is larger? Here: 16.8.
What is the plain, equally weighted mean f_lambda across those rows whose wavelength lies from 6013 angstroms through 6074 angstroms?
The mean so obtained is 4.45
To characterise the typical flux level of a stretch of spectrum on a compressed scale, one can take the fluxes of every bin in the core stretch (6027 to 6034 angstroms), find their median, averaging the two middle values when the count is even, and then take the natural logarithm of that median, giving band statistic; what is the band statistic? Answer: 1.51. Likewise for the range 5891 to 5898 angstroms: 1.45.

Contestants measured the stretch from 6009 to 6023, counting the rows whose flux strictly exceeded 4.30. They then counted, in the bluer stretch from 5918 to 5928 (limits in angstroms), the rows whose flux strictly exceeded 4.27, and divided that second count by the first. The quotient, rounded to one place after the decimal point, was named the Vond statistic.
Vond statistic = 1.0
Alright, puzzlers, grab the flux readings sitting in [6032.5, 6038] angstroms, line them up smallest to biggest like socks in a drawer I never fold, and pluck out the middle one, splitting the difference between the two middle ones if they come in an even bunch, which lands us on 4.56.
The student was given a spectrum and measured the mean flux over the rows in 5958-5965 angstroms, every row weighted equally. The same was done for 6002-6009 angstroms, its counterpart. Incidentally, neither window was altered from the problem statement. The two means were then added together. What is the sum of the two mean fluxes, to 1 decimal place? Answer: 8.9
